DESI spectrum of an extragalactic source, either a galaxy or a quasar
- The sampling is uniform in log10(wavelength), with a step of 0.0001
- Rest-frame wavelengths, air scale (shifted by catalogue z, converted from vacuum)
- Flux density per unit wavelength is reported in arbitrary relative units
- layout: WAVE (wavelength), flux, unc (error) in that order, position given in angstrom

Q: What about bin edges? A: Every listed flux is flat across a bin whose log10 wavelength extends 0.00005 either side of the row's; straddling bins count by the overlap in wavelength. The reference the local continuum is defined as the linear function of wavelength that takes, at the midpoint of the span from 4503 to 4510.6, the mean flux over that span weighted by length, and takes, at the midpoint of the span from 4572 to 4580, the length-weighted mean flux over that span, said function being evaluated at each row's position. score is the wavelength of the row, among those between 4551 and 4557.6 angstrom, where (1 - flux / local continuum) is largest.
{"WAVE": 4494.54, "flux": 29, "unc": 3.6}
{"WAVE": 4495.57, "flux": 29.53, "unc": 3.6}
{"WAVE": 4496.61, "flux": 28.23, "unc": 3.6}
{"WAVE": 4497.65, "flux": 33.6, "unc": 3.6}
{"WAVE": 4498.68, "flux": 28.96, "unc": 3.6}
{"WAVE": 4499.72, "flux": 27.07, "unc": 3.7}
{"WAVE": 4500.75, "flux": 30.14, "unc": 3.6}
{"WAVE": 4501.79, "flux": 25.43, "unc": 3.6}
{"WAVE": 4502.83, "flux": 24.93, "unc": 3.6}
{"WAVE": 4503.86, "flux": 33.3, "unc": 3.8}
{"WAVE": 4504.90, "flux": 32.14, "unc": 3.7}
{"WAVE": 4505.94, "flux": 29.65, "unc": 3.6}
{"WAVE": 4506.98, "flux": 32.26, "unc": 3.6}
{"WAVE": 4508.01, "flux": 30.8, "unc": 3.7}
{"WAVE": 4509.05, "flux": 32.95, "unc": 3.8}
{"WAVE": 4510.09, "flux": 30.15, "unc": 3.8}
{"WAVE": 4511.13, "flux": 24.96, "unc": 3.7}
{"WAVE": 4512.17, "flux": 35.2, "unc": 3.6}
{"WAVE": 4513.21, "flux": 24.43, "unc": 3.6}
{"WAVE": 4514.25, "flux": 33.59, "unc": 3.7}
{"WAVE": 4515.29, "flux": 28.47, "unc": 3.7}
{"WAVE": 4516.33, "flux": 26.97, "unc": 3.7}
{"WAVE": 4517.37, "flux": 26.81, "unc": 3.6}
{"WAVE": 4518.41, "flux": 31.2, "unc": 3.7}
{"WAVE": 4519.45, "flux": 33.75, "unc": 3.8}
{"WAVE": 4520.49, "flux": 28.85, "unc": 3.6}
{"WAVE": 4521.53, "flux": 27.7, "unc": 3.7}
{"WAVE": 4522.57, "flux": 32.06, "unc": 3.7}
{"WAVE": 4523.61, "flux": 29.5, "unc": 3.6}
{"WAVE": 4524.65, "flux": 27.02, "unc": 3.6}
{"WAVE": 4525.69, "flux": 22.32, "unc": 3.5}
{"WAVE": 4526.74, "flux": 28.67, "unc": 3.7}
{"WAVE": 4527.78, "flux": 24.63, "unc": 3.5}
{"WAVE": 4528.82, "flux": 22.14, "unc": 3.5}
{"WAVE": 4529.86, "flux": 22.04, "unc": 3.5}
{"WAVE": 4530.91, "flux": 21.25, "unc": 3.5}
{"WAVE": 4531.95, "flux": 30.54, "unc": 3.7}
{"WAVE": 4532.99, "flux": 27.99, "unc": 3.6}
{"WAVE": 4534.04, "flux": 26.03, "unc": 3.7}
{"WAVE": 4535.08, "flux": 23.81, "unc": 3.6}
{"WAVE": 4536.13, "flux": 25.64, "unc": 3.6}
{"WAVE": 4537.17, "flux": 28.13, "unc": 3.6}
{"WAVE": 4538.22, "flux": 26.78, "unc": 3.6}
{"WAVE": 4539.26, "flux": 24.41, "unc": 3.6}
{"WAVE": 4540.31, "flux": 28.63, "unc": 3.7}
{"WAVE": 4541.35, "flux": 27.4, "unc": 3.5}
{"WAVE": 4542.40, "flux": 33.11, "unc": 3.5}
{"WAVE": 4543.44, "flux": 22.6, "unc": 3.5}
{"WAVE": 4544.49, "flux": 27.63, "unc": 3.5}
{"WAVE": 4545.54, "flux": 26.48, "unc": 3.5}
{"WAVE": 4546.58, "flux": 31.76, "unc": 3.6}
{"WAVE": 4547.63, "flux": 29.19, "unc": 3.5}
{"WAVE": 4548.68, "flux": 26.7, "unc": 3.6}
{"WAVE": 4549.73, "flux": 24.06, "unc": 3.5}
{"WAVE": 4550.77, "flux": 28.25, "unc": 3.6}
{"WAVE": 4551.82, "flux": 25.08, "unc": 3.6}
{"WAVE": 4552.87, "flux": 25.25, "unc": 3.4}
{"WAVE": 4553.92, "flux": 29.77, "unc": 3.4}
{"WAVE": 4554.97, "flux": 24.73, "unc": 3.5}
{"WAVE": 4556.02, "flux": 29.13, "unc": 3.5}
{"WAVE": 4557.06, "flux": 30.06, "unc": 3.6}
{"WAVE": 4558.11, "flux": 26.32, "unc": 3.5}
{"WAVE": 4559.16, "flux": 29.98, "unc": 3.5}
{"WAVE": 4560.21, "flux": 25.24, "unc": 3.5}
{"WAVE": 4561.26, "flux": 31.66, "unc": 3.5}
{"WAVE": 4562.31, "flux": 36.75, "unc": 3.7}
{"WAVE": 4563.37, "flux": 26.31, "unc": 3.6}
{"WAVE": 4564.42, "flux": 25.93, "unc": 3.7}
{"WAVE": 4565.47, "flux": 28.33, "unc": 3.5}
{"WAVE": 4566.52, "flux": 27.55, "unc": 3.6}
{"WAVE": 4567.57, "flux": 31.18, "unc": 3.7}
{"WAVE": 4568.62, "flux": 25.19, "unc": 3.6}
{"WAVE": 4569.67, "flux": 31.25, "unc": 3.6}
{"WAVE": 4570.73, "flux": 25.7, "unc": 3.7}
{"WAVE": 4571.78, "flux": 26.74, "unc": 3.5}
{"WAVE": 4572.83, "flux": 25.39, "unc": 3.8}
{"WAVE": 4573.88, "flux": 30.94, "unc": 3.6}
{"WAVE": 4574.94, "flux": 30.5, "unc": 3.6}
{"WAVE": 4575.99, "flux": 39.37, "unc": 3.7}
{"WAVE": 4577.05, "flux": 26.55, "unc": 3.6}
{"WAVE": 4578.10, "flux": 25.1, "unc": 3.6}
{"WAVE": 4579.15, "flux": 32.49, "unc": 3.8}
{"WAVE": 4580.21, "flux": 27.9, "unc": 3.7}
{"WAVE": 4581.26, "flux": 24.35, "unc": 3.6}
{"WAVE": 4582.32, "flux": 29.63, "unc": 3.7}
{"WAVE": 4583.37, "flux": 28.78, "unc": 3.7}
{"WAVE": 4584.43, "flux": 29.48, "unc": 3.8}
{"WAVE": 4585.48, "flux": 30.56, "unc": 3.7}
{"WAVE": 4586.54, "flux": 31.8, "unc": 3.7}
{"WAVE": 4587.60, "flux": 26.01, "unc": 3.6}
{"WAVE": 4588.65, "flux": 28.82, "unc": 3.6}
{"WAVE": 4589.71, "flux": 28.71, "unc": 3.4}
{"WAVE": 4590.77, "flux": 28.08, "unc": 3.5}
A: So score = 4554.97 angstrom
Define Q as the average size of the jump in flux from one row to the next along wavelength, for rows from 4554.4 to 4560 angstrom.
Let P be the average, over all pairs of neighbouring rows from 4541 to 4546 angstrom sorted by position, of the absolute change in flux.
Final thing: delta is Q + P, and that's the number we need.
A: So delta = 8.8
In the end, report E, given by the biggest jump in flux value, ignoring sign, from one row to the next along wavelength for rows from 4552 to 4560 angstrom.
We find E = 5.0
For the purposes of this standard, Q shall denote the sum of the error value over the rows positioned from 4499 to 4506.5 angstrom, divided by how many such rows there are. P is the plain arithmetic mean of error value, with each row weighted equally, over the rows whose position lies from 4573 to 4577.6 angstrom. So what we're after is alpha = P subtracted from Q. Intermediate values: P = 3.625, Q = 3.66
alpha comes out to 0.03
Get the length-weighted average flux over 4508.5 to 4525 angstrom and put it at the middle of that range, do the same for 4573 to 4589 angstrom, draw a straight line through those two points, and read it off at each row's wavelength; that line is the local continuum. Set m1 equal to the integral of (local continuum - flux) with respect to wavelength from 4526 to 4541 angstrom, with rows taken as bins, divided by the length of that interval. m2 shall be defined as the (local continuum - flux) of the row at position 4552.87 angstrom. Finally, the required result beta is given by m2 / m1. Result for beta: 1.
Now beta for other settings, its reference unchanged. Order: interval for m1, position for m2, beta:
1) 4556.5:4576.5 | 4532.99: 6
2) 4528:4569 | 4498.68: 0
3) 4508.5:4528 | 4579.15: -5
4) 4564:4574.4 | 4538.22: 2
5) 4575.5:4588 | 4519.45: -67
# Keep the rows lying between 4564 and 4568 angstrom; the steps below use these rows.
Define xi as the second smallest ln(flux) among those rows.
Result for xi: 3.32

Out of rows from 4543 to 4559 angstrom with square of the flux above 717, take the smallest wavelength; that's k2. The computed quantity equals 4544.49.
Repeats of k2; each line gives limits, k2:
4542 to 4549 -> 4542.40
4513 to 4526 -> 4514.25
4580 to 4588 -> 4580.21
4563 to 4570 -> 4565.47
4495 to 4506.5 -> 4495.57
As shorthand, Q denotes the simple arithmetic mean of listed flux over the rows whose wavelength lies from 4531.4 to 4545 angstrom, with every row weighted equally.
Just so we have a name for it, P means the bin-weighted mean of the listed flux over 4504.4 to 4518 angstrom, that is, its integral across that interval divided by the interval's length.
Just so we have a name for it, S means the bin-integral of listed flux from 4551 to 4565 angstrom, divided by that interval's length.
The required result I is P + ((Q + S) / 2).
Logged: 57.5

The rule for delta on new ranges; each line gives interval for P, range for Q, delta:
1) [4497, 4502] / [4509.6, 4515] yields 12.4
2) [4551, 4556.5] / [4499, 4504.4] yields 7.7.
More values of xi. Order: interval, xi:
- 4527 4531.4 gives 3.09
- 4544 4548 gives 3.32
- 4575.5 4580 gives 3.28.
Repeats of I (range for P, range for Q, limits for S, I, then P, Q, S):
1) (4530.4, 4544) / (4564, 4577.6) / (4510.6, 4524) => 55.8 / 26.7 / 28.8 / 29.5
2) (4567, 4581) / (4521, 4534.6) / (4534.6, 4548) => 55.8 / 29.0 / 26.3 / 27.3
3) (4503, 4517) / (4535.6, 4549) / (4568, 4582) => 58.3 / 30.2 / 27.6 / 28.6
